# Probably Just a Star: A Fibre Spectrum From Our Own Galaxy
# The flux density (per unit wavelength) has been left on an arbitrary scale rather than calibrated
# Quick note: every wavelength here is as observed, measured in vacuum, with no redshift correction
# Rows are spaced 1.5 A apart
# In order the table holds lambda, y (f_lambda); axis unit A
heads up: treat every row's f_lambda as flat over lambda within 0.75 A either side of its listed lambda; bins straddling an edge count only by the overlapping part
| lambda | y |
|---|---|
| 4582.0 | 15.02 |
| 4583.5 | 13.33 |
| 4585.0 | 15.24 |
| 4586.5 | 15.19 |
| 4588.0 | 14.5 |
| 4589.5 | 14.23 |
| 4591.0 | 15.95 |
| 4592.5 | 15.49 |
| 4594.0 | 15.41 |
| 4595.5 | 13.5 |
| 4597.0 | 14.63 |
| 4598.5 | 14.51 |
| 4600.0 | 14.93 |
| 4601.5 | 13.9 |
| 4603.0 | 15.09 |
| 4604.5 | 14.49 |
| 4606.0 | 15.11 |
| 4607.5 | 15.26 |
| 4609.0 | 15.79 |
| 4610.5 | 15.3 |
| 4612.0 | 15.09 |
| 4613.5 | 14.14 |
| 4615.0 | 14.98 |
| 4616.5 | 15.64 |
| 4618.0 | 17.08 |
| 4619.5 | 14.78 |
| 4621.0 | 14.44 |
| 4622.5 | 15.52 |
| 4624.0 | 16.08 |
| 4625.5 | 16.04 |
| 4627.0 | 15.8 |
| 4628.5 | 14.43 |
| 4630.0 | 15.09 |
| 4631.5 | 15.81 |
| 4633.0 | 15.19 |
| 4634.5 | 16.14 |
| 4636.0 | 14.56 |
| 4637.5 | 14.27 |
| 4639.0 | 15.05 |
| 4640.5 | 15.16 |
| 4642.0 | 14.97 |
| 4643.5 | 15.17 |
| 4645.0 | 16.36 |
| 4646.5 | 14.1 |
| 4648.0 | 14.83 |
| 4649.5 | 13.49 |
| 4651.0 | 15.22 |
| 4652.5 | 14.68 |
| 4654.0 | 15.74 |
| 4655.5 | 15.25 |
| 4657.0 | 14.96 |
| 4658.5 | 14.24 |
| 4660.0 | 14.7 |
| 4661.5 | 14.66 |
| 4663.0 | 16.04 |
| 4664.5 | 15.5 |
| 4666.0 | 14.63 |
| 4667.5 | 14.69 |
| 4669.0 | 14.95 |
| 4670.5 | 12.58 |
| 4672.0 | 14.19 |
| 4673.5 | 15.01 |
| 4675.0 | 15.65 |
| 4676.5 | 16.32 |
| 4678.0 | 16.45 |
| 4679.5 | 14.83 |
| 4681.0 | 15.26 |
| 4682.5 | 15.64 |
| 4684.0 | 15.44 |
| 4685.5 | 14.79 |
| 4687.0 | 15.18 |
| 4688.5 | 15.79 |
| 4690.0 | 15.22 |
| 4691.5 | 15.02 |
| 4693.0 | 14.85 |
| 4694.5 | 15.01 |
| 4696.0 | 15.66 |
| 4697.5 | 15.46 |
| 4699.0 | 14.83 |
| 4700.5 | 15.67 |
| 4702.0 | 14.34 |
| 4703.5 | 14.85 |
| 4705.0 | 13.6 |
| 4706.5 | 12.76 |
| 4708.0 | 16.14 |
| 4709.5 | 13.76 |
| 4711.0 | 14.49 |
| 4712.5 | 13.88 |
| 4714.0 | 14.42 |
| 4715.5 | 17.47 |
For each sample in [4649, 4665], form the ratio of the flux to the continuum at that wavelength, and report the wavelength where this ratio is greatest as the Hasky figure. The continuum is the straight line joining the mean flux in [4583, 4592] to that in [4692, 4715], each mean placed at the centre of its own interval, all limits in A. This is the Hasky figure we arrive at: 4663.0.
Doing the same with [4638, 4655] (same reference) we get 4645.0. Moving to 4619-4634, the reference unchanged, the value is 4624.0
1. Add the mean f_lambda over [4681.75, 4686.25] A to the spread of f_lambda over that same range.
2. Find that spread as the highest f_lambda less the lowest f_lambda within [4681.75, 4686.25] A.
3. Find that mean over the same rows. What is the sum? 16.1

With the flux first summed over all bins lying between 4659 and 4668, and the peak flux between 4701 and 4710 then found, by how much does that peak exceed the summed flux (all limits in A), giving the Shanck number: -74.1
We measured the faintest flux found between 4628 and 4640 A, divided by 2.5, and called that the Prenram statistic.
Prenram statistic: 5.71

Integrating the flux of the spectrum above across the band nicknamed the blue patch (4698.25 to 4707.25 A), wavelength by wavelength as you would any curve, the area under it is 129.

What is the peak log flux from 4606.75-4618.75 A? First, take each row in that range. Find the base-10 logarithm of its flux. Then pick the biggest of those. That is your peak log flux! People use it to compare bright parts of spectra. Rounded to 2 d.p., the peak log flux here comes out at 1.23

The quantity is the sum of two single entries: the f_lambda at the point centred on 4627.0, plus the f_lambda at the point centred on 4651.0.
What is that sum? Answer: 31.02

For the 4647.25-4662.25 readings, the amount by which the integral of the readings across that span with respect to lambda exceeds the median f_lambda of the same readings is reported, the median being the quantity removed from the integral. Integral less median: 207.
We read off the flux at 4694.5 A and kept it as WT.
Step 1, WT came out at 15.01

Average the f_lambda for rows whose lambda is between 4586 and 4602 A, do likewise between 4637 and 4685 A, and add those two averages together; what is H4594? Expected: 29.8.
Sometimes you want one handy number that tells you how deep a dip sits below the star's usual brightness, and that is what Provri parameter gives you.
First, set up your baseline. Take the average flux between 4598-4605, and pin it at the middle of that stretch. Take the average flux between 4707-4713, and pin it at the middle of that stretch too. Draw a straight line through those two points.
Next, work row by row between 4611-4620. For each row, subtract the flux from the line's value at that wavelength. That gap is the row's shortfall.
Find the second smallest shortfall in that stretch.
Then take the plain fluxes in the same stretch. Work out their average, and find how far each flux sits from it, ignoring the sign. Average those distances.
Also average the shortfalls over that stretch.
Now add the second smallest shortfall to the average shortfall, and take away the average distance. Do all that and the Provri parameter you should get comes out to -2.5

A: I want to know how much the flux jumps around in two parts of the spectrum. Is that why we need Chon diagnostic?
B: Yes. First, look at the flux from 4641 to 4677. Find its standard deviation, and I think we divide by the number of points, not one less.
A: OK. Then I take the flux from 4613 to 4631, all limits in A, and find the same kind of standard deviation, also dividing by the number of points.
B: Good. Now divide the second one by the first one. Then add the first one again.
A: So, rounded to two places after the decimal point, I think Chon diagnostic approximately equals 1.81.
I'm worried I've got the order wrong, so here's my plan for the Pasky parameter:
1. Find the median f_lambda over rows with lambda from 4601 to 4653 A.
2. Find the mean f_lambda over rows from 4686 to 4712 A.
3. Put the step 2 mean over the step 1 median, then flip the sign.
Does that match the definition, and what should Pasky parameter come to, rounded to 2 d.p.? -0.98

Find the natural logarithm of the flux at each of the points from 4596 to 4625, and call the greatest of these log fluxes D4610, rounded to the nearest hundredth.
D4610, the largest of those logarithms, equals 2.84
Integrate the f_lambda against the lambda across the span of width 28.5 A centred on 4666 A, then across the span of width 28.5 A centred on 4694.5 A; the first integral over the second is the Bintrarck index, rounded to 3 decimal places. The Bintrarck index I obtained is 0.998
